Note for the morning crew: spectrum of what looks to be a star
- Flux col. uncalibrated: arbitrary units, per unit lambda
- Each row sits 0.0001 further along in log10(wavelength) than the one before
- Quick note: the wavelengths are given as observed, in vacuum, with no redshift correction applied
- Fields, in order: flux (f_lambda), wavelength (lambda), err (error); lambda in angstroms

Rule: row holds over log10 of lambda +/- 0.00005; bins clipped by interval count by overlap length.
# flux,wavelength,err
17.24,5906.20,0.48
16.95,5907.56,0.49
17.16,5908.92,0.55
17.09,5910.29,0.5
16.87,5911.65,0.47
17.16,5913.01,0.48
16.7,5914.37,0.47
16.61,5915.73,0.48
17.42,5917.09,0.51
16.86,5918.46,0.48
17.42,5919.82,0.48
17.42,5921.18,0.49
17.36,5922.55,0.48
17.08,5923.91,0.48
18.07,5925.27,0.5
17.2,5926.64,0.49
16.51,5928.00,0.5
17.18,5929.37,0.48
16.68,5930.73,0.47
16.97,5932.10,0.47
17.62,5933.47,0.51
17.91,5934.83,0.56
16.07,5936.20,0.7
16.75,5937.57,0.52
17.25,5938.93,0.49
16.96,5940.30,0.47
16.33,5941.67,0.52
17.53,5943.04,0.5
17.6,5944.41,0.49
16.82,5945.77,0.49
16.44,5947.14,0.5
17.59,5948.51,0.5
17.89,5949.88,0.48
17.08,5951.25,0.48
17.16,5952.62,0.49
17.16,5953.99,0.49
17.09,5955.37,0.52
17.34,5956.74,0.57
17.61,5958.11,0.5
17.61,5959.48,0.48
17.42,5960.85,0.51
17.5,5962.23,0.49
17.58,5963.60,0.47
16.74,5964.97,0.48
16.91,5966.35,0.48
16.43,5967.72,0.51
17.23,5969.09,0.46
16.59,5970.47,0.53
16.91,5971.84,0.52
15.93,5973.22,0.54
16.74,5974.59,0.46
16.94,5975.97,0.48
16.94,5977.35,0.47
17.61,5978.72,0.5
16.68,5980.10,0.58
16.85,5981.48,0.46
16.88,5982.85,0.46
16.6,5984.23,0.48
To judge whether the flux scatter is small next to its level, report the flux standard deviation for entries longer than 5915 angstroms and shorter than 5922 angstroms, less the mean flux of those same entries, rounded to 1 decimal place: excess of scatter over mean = -16.8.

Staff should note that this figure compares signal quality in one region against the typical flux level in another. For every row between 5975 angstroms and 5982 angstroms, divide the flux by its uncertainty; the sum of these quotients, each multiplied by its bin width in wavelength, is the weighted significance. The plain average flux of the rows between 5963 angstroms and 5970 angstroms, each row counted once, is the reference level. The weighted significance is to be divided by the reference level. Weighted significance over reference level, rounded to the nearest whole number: 14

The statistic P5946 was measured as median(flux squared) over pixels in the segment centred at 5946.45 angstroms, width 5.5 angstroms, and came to 296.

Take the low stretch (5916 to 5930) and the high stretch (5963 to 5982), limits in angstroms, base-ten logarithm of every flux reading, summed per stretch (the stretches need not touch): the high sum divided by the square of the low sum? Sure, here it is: 0.112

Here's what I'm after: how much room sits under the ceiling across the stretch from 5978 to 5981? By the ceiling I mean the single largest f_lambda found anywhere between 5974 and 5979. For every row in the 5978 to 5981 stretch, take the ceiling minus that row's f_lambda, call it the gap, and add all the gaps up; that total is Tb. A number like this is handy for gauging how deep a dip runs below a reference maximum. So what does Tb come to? 0.9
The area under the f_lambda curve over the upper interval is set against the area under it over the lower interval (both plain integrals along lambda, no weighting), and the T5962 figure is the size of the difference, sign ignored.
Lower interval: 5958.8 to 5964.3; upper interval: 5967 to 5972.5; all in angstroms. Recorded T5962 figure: 3.9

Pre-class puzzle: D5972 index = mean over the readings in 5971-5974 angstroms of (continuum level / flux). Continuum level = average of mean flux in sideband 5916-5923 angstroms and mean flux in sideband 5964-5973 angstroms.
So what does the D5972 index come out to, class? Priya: 1.04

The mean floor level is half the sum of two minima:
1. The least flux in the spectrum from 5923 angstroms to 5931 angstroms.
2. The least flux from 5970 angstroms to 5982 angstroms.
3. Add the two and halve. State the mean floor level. 16.2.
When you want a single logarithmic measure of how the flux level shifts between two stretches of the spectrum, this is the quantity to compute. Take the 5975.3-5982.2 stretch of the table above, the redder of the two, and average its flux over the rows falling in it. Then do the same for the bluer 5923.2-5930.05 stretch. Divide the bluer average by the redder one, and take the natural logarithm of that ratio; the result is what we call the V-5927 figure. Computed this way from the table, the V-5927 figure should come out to 0.012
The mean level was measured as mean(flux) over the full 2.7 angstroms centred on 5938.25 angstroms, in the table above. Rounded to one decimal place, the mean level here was 17.0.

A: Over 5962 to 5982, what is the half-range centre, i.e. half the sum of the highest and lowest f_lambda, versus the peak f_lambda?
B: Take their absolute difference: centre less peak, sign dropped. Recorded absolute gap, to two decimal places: 0.84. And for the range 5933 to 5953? 0.92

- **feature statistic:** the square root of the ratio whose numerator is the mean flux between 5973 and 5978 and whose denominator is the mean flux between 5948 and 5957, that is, 0.98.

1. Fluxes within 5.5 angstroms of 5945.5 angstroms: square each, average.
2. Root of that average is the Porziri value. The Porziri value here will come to 17.15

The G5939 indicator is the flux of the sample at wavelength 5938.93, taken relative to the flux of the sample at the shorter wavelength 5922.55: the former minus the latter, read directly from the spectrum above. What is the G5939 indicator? -0.1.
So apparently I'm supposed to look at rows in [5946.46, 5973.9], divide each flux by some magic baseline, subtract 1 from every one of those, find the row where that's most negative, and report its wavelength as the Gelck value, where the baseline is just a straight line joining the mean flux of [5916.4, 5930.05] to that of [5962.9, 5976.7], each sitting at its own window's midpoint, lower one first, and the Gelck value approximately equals 5973.22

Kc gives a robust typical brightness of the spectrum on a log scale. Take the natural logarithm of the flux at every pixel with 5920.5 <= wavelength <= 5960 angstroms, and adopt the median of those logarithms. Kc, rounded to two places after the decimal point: 2.84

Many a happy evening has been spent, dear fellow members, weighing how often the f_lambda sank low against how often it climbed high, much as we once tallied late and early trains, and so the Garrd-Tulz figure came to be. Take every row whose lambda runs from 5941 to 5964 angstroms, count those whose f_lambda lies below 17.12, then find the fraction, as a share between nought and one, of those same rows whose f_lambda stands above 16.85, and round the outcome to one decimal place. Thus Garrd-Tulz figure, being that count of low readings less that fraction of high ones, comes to 4.2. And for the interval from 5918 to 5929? 2.1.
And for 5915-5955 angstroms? 12.3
